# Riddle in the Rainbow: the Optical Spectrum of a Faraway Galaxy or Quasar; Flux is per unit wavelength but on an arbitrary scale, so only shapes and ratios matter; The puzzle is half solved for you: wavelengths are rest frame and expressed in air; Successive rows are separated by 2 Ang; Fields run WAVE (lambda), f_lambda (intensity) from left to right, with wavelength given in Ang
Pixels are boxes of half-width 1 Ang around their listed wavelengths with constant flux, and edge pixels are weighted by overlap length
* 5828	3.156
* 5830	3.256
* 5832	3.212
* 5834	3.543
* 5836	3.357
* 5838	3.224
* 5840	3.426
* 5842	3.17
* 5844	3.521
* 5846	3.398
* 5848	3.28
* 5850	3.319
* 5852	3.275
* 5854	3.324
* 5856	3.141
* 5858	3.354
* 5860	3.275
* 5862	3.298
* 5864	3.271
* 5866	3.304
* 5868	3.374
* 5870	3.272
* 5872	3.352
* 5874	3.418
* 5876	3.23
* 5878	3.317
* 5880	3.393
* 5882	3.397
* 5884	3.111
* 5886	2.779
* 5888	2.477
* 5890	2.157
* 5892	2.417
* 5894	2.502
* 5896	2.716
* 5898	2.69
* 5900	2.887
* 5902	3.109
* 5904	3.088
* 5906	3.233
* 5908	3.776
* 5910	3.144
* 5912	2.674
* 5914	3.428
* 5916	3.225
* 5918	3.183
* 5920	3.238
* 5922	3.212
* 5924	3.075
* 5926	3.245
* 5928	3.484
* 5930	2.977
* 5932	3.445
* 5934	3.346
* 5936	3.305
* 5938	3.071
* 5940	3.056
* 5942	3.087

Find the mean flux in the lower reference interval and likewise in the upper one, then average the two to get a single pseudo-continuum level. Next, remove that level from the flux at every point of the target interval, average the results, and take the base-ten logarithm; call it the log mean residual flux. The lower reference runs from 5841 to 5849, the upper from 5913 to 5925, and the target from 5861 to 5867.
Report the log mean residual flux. -2.19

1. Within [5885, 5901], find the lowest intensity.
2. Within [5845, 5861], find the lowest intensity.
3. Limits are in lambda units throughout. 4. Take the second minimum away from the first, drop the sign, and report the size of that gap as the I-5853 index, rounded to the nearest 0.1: 1.0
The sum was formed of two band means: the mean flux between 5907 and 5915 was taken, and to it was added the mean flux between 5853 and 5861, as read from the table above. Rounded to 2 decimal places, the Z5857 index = 6.53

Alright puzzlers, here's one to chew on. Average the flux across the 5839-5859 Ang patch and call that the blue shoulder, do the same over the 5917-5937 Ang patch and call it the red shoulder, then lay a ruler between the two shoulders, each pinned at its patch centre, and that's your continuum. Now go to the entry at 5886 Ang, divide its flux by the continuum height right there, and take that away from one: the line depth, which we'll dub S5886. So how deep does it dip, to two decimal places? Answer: 0.15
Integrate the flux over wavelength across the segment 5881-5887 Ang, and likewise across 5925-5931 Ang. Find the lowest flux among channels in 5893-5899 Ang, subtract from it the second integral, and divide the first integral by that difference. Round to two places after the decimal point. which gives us -1.10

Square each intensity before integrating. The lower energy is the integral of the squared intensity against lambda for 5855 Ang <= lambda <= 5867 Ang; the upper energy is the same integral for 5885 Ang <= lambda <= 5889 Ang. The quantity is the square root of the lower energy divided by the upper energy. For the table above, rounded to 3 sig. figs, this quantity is 2.15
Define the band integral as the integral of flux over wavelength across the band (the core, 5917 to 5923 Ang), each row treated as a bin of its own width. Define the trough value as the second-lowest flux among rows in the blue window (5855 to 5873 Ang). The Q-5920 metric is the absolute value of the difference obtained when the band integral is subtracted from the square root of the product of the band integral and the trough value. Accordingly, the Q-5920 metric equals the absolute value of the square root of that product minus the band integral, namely 11.3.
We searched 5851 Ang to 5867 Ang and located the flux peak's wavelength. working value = 5858 Ang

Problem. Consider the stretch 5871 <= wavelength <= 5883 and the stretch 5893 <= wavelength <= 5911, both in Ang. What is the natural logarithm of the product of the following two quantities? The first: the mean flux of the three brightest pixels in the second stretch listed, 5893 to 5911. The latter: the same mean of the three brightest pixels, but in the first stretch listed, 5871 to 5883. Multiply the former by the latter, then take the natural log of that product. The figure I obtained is 2.44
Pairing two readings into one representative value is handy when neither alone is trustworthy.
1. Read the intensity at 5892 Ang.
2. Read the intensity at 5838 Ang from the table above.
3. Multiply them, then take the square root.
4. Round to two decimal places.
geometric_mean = 2.79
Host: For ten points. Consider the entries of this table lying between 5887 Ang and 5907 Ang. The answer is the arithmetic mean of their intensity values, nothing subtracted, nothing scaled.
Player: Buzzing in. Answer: 2.73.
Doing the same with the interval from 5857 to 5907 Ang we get 3.06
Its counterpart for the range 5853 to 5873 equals 3.30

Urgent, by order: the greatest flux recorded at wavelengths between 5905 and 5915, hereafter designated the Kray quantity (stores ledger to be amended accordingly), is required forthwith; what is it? 3.776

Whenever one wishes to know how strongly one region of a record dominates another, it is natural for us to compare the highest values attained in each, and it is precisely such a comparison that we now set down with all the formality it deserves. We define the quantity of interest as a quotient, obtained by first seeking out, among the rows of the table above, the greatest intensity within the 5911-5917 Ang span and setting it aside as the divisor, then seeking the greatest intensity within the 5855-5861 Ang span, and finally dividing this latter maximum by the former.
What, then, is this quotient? 0.98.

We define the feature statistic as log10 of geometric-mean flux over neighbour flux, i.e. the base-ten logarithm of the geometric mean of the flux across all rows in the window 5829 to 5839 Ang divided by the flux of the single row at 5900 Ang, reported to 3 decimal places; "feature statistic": 0.060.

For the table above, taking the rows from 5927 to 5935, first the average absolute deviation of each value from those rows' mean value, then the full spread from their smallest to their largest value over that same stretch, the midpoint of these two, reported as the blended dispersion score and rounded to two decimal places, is 0.34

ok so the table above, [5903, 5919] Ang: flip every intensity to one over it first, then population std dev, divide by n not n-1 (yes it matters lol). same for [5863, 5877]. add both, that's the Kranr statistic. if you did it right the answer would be 0.03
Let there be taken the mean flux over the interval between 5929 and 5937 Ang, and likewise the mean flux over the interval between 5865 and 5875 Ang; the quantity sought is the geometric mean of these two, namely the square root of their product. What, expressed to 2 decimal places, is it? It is 3.31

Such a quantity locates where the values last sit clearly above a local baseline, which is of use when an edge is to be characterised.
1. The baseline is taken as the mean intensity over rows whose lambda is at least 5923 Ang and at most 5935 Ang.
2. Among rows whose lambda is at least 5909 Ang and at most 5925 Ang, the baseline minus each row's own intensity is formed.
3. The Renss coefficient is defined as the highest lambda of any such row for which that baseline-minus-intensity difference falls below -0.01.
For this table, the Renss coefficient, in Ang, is 5914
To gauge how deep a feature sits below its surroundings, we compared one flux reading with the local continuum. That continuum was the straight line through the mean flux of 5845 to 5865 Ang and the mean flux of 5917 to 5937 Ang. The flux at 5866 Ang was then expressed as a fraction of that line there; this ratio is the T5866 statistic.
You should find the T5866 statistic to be 1.01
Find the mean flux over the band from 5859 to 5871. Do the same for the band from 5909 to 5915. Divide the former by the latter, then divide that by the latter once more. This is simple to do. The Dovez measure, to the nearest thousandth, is 0.347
